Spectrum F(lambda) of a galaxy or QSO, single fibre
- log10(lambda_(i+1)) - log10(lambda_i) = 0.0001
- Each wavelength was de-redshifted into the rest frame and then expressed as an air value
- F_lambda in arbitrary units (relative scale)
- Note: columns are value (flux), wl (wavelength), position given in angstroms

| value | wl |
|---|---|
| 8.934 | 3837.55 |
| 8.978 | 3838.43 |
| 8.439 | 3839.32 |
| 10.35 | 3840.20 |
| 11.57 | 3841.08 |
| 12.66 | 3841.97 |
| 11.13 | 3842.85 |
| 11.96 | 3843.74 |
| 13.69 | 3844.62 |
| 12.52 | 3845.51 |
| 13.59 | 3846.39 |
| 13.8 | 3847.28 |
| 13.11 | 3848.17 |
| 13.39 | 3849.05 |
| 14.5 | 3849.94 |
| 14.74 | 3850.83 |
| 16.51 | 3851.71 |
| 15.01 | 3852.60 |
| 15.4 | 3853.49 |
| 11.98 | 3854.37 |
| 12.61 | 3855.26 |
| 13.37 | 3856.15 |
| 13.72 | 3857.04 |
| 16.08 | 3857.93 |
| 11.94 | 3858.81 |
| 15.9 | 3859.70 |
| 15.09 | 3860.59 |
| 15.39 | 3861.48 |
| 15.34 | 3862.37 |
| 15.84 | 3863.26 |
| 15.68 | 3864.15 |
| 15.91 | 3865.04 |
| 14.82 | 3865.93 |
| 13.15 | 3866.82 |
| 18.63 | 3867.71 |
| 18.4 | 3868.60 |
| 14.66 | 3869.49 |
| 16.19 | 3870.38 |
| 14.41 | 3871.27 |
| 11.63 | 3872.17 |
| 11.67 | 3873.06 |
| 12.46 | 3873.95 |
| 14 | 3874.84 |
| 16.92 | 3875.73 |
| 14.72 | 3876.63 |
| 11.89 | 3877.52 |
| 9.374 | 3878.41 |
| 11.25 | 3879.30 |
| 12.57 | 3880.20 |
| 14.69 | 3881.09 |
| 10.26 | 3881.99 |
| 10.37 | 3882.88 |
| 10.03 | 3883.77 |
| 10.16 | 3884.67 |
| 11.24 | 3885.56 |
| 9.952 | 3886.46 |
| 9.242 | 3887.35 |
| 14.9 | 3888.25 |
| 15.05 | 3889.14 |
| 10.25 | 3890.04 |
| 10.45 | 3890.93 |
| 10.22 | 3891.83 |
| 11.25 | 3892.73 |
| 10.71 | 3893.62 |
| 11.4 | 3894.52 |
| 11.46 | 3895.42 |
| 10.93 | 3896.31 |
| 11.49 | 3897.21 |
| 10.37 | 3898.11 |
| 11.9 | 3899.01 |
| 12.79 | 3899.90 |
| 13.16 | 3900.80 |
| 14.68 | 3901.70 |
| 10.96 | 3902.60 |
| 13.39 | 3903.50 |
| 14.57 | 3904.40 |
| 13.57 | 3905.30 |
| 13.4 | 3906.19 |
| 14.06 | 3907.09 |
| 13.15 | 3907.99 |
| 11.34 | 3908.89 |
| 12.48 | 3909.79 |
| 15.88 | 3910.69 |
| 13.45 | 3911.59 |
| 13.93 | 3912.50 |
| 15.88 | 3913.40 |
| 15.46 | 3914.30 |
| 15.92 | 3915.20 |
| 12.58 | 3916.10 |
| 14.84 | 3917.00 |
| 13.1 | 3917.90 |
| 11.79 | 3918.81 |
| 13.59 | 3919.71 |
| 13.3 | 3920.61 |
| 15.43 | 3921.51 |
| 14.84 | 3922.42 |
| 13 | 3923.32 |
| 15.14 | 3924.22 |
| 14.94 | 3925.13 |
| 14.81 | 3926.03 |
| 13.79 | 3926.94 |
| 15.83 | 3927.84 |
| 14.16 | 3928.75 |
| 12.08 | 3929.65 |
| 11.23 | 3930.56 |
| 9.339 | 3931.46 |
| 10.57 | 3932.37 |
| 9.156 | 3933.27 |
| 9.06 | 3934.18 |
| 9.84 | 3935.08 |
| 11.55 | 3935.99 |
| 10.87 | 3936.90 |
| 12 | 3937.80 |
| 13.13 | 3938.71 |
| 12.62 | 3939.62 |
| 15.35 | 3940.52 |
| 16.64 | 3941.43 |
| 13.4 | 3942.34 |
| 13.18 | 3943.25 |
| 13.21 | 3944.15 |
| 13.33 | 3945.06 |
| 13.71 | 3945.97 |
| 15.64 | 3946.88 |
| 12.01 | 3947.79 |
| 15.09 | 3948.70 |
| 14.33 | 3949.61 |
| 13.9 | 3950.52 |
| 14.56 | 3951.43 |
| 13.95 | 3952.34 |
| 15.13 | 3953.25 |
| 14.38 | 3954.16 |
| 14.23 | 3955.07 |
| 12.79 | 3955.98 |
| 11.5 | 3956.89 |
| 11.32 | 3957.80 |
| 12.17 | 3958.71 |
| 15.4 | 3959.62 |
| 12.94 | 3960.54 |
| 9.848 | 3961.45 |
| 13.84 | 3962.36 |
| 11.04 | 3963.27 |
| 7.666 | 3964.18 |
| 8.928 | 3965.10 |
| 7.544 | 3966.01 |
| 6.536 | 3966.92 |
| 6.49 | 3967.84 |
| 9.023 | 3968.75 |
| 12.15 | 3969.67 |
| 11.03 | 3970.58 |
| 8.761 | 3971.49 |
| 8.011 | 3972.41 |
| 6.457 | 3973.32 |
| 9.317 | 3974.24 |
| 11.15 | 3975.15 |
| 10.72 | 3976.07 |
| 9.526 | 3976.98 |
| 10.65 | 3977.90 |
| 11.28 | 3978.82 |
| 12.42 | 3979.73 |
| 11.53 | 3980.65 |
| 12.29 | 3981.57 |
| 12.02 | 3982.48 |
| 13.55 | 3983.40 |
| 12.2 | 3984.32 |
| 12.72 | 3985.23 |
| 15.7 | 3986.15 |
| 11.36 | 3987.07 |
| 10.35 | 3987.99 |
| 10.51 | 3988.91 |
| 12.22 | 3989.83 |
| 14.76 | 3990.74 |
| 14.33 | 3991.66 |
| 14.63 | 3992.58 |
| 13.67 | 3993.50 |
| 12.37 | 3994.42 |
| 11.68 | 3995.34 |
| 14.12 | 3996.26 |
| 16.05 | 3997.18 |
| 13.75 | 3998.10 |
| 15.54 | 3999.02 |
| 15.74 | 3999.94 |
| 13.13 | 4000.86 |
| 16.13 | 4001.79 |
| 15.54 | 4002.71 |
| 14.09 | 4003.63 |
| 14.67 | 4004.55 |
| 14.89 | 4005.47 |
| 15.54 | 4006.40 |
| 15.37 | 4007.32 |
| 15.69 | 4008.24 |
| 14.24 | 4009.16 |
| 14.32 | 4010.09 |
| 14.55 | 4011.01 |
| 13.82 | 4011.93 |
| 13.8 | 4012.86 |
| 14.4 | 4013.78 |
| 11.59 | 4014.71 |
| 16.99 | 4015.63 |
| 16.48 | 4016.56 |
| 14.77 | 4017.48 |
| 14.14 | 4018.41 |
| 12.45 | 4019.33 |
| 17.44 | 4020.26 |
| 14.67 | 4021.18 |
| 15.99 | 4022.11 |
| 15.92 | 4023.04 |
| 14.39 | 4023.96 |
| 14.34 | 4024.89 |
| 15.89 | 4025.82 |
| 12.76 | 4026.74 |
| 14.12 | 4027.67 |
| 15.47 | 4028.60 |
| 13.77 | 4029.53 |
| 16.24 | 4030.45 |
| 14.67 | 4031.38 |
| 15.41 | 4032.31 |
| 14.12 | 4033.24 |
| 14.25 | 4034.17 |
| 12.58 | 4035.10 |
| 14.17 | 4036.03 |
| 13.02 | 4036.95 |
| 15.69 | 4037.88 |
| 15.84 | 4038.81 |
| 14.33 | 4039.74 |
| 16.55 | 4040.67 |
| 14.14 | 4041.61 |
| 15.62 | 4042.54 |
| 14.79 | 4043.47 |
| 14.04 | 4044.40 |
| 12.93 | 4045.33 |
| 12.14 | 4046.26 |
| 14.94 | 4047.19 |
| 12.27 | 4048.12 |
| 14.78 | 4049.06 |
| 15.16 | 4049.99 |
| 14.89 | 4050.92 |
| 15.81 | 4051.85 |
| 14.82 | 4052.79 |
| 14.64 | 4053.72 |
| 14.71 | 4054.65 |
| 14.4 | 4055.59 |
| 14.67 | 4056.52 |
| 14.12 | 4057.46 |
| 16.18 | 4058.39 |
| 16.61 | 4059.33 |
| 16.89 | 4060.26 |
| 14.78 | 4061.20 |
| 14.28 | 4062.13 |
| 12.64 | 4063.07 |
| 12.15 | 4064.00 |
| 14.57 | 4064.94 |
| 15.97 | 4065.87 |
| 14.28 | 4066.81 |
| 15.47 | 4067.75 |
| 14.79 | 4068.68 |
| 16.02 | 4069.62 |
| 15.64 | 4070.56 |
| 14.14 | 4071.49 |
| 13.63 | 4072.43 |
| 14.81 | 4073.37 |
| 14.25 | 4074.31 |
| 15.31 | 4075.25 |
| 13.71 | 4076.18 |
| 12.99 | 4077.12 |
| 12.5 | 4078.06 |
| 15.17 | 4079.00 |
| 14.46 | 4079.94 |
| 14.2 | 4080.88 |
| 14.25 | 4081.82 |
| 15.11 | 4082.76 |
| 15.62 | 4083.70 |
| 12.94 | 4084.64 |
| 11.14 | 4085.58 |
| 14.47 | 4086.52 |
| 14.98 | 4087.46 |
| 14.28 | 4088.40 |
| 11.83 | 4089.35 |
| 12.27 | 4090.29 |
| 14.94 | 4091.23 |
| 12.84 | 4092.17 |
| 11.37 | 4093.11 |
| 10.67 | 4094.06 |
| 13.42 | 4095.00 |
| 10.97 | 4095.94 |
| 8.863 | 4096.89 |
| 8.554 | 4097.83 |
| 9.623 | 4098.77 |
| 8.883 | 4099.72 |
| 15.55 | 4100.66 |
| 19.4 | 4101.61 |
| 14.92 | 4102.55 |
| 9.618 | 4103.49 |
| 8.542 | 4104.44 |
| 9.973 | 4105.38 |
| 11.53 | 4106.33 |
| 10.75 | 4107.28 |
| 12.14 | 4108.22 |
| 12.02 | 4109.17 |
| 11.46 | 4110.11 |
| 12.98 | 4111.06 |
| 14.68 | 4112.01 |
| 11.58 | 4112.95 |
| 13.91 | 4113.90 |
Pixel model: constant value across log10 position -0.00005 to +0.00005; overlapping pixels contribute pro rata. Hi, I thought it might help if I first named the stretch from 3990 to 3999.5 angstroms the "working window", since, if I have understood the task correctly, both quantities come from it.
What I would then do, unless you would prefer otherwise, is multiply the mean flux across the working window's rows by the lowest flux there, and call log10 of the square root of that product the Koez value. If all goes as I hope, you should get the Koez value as 1.11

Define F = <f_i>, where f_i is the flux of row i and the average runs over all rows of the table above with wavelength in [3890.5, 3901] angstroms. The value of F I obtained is 11.3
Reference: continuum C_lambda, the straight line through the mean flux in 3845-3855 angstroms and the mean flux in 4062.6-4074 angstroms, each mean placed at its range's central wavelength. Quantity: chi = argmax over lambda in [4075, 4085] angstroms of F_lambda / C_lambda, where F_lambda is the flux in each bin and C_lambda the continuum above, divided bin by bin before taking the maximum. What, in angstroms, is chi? 4083.70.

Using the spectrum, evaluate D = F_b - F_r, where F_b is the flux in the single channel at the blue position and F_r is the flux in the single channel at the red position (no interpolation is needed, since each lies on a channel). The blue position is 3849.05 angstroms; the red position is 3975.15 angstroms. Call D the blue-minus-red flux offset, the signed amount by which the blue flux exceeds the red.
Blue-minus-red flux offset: 2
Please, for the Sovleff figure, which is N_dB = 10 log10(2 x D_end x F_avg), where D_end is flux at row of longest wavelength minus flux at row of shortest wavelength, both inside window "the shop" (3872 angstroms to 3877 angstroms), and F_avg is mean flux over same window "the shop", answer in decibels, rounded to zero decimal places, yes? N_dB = 19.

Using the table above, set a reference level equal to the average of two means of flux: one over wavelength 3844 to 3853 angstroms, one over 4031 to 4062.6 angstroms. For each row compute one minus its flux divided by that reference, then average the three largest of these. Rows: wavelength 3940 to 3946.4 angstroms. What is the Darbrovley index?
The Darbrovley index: 0.08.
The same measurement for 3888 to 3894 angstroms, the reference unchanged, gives 0.28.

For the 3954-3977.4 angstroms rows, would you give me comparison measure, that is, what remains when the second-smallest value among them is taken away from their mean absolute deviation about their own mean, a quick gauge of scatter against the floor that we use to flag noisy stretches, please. -4.4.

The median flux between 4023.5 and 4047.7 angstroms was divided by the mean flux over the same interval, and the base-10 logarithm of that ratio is -0.004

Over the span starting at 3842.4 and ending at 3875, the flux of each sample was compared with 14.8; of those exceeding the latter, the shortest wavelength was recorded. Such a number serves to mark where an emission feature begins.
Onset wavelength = 3851.71 angstroms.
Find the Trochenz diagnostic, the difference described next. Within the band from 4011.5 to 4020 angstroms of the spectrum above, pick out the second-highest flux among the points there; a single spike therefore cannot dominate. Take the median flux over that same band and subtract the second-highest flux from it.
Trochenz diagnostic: -2.3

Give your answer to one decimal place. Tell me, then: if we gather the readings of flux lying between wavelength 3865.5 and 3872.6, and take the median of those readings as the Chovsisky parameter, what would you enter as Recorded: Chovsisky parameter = 14.7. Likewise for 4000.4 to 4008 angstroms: 15.1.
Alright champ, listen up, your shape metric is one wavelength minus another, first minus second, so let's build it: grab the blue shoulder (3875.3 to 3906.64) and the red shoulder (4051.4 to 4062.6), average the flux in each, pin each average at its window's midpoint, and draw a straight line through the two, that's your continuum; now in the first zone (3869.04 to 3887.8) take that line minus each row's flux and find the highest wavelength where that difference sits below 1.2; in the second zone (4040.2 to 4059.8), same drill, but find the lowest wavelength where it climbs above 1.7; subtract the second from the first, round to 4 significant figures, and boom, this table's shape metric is -159.8 angstroms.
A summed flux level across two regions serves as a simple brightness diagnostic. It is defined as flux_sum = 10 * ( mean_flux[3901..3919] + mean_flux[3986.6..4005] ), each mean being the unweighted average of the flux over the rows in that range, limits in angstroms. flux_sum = 275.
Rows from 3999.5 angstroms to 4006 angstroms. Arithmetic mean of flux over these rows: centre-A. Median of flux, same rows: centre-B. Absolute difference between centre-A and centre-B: 0.0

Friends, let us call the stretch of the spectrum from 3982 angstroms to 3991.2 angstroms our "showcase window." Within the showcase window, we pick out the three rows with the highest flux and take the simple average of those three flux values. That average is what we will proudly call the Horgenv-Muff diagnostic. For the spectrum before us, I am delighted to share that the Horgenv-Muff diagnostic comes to 14.7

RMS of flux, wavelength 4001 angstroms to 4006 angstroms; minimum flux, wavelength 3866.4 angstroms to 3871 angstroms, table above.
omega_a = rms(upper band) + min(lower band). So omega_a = 28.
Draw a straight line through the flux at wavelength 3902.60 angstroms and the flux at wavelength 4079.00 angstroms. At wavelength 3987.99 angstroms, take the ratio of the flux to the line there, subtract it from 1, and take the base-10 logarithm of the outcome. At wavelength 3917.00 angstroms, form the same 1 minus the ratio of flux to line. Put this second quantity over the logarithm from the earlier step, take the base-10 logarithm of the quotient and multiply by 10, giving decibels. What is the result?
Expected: -3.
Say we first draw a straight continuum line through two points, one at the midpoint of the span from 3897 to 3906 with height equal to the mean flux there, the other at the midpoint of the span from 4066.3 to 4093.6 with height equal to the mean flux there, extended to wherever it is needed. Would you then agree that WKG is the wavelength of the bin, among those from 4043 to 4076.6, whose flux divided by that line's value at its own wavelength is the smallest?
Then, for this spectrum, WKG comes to 4064.00 angstroms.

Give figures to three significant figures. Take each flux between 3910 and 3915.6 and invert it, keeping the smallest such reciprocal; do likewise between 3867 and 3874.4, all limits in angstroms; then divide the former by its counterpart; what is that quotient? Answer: 1.17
